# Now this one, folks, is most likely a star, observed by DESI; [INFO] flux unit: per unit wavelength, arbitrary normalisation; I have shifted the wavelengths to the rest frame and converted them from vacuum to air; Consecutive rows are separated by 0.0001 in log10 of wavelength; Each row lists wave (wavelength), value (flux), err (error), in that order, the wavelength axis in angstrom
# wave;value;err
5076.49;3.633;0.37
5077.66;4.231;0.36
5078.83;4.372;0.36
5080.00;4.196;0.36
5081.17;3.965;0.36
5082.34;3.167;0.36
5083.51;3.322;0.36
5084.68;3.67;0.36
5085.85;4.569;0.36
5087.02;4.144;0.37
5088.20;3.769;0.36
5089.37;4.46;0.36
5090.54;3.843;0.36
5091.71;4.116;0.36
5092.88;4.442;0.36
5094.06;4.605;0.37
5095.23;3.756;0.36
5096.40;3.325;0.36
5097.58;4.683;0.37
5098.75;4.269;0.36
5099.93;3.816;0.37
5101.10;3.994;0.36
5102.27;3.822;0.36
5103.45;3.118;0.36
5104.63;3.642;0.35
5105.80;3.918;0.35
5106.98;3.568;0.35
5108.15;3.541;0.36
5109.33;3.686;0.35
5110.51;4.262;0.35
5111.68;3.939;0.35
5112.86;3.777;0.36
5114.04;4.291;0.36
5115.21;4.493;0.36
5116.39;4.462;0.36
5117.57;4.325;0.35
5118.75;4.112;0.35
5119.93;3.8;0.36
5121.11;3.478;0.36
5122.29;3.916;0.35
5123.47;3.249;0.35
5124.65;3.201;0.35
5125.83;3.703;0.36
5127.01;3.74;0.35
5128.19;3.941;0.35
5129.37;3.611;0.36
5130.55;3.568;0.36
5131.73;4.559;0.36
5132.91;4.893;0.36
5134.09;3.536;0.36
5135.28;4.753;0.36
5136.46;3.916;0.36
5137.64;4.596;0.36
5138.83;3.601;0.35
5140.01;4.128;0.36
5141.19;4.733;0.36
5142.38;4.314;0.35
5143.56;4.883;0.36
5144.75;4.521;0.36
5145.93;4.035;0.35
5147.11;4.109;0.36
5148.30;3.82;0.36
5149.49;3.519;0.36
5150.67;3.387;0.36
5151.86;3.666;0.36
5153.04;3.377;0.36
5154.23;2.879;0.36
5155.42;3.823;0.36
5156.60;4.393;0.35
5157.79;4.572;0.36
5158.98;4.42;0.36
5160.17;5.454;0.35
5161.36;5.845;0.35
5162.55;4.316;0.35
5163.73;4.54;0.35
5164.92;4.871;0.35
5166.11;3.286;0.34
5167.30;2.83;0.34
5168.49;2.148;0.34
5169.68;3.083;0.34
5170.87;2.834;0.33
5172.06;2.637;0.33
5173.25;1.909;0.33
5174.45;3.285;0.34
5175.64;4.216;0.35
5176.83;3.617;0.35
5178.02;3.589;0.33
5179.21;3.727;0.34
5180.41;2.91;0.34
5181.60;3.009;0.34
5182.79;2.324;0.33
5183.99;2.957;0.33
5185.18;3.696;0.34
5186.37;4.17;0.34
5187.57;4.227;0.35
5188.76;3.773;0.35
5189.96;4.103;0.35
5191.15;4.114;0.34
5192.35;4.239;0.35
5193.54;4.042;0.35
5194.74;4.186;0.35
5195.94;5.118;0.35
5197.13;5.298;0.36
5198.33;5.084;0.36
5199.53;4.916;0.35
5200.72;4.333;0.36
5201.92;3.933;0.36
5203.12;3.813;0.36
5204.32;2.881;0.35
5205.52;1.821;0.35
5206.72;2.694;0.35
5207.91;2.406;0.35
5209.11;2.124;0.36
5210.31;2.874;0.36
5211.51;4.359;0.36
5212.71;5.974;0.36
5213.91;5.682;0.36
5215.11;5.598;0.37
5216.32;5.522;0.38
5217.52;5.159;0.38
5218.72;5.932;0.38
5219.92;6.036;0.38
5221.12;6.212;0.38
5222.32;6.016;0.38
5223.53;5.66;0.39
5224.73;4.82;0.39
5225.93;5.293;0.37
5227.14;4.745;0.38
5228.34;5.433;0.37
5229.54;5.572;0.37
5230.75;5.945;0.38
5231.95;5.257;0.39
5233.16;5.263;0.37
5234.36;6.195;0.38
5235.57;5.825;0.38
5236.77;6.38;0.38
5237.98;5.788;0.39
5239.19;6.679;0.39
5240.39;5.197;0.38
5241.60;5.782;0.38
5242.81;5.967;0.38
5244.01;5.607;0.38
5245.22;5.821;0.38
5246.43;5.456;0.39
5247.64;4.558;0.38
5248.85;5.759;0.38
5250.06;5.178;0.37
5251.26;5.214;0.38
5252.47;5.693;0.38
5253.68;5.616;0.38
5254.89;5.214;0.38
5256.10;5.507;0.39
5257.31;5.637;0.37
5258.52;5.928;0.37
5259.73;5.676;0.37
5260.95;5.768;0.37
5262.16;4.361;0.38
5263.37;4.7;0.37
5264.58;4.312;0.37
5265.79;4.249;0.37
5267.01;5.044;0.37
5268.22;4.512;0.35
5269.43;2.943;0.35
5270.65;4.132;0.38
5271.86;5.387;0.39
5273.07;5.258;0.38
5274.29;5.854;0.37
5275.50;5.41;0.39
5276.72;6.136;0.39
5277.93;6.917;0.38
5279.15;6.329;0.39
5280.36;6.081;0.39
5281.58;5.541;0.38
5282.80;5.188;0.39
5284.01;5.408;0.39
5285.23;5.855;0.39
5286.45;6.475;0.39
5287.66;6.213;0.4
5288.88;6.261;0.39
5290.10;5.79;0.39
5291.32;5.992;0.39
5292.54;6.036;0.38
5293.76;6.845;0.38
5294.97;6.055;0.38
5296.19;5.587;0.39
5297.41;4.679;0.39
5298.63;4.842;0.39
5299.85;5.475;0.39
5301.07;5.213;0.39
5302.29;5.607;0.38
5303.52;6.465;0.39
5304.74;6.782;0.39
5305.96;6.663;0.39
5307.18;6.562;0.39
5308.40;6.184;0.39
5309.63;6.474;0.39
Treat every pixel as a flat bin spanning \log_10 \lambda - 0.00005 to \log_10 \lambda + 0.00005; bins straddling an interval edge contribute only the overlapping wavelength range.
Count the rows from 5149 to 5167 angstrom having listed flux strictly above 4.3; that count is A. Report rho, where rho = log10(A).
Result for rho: 0.9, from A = 8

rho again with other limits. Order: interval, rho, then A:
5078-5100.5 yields 0.8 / 6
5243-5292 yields 1.6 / 37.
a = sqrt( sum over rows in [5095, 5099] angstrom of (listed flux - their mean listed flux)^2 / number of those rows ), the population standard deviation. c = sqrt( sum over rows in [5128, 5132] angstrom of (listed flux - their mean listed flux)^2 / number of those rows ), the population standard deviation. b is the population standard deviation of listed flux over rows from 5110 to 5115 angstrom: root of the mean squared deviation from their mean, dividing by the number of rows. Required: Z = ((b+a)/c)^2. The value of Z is 3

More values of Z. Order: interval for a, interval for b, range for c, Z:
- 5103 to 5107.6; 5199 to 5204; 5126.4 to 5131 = 25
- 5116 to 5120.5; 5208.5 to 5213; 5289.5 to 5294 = 18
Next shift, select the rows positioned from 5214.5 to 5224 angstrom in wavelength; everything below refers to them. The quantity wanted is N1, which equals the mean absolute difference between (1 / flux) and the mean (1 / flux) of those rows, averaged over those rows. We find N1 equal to 0.009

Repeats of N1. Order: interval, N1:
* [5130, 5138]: 0.029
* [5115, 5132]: 0.024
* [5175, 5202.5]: 0.040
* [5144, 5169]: 0.048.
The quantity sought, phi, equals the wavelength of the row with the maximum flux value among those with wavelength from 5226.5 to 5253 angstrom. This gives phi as 5239.19 angstrom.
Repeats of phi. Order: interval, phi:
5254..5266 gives 5258.52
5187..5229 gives 5221.12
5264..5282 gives 5277.93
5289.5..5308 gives 5293.76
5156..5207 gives 5161.36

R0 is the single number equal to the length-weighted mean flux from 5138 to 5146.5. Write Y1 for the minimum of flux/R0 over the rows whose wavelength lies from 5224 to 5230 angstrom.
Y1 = 1.10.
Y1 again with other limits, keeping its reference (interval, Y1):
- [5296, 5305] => 1.08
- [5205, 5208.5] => 0.42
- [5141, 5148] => 0.93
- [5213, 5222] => 1.19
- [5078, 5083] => 0.73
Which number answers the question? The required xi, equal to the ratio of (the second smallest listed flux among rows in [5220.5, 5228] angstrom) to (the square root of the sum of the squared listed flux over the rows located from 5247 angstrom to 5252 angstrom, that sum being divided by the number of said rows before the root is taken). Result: 0.93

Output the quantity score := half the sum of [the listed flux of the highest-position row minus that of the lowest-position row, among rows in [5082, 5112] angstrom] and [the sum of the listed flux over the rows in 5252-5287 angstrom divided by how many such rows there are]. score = 3.1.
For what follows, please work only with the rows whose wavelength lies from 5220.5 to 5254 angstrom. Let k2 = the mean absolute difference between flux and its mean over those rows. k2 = 0.38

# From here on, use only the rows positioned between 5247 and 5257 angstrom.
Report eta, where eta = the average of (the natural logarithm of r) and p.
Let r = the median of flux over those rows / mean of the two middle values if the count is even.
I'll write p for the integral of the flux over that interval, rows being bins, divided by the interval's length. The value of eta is 3.5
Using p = 5.4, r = 5.4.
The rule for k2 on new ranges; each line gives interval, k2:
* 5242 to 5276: 0.55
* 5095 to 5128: 0.32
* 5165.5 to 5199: 0.70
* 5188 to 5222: 1.01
